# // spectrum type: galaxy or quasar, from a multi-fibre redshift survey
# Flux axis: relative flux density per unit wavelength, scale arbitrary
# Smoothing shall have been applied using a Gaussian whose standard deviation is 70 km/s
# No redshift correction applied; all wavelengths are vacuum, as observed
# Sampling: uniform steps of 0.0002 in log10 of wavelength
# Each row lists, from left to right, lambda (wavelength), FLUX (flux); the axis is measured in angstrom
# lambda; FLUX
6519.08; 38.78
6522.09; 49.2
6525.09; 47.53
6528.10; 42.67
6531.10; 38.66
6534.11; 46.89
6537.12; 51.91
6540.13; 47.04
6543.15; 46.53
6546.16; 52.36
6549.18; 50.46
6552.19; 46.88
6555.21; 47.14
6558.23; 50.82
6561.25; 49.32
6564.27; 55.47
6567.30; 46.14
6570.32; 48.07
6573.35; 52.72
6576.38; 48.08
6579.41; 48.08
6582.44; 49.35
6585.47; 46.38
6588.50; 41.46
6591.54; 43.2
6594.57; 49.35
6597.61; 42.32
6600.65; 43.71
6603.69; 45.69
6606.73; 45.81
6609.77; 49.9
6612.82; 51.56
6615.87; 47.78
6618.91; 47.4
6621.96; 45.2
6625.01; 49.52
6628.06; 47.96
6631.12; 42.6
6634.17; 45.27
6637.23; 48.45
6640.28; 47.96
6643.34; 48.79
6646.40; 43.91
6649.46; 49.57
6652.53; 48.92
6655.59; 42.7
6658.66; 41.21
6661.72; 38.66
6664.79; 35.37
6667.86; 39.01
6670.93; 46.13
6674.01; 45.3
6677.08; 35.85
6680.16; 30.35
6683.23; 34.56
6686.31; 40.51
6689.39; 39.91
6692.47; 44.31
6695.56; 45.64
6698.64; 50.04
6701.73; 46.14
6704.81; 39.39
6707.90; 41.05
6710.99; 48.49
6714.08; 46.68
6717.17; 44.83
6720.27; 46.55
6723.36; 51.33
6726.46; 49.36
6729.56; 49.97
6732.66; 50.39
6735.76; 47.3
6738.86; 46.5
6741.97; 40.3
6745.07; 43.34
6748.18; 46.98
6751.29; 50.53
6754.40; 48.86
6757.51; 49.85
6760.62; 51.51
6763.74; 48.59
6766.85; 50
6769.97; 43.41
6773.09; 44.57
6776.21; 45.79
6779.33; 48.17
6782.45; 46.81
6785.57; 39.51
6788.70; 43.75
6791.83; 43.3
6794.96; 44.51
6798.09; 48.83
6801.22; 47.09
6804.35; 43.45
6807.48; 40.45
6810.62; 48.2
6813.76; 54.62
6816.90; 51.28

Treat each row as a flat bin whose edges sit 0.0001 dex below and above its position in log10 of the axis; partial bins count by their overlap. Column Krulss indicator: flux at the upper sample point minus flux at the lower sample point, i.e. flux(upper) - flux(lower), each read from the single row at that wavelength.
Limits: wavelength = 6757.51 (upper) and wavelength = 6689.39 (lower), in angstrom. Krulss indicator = 10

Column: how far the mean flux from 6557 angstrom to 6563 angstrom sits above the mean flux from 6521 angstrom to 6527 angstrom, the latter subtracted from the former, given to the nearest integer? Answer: 2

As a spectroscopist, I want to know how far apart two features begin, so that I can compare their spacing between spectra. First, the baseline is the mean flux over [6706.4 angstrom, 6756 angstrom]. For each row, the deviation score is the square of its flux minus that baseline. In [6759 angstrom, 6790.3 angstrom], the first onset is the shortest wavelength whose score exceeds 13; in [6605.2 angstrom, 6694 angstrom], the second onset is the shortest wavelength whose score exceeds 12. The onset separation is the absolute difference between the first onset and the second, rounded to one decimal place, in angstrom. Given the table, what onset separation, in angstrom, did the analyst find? 147.8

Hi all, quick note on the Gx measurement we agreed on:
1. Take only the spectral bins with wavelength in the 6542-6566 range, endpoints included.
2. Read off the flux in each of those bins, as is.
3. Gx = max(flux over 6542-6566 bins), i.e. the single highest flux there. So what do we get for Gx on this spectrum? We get 55.47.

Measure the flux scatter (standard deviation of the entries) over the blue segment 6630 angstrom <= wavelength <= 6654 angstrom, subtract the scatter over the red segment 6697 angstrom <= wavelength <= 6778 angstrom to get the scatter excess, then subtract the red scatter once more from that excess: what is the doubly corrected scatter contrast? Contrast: -4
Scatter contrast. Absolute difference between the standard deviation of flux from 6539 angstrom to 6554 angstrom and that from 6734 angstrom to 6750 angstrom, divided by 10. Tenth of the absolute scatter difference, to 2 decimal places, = 0.04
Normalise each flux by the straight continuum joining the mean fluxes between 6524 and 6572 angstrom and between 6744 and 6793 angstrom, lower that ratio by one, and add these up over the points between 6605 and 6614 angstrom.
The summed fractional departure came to 0.1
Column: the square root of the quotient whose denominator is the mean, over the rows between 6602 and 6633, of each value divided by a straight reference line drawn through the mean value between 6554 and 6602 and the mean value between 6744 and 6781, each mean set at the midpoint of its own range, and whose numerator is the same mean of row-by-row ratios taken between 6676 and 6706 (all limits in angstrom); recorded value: 0.93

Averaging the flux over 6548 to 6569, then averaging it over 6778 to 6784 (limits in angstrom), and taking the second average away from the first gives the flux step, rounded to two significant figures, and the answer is 2.0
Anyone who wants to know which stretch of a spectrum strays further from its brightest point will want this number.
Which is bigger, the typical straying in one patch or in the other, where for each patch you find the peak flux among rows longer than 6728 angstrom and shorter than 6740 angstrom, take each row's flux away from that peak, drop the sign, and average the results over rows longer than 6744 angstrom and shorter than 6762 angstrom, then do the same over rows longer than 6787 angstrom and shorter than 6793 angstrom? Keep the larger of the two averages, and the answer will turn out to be 6.9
